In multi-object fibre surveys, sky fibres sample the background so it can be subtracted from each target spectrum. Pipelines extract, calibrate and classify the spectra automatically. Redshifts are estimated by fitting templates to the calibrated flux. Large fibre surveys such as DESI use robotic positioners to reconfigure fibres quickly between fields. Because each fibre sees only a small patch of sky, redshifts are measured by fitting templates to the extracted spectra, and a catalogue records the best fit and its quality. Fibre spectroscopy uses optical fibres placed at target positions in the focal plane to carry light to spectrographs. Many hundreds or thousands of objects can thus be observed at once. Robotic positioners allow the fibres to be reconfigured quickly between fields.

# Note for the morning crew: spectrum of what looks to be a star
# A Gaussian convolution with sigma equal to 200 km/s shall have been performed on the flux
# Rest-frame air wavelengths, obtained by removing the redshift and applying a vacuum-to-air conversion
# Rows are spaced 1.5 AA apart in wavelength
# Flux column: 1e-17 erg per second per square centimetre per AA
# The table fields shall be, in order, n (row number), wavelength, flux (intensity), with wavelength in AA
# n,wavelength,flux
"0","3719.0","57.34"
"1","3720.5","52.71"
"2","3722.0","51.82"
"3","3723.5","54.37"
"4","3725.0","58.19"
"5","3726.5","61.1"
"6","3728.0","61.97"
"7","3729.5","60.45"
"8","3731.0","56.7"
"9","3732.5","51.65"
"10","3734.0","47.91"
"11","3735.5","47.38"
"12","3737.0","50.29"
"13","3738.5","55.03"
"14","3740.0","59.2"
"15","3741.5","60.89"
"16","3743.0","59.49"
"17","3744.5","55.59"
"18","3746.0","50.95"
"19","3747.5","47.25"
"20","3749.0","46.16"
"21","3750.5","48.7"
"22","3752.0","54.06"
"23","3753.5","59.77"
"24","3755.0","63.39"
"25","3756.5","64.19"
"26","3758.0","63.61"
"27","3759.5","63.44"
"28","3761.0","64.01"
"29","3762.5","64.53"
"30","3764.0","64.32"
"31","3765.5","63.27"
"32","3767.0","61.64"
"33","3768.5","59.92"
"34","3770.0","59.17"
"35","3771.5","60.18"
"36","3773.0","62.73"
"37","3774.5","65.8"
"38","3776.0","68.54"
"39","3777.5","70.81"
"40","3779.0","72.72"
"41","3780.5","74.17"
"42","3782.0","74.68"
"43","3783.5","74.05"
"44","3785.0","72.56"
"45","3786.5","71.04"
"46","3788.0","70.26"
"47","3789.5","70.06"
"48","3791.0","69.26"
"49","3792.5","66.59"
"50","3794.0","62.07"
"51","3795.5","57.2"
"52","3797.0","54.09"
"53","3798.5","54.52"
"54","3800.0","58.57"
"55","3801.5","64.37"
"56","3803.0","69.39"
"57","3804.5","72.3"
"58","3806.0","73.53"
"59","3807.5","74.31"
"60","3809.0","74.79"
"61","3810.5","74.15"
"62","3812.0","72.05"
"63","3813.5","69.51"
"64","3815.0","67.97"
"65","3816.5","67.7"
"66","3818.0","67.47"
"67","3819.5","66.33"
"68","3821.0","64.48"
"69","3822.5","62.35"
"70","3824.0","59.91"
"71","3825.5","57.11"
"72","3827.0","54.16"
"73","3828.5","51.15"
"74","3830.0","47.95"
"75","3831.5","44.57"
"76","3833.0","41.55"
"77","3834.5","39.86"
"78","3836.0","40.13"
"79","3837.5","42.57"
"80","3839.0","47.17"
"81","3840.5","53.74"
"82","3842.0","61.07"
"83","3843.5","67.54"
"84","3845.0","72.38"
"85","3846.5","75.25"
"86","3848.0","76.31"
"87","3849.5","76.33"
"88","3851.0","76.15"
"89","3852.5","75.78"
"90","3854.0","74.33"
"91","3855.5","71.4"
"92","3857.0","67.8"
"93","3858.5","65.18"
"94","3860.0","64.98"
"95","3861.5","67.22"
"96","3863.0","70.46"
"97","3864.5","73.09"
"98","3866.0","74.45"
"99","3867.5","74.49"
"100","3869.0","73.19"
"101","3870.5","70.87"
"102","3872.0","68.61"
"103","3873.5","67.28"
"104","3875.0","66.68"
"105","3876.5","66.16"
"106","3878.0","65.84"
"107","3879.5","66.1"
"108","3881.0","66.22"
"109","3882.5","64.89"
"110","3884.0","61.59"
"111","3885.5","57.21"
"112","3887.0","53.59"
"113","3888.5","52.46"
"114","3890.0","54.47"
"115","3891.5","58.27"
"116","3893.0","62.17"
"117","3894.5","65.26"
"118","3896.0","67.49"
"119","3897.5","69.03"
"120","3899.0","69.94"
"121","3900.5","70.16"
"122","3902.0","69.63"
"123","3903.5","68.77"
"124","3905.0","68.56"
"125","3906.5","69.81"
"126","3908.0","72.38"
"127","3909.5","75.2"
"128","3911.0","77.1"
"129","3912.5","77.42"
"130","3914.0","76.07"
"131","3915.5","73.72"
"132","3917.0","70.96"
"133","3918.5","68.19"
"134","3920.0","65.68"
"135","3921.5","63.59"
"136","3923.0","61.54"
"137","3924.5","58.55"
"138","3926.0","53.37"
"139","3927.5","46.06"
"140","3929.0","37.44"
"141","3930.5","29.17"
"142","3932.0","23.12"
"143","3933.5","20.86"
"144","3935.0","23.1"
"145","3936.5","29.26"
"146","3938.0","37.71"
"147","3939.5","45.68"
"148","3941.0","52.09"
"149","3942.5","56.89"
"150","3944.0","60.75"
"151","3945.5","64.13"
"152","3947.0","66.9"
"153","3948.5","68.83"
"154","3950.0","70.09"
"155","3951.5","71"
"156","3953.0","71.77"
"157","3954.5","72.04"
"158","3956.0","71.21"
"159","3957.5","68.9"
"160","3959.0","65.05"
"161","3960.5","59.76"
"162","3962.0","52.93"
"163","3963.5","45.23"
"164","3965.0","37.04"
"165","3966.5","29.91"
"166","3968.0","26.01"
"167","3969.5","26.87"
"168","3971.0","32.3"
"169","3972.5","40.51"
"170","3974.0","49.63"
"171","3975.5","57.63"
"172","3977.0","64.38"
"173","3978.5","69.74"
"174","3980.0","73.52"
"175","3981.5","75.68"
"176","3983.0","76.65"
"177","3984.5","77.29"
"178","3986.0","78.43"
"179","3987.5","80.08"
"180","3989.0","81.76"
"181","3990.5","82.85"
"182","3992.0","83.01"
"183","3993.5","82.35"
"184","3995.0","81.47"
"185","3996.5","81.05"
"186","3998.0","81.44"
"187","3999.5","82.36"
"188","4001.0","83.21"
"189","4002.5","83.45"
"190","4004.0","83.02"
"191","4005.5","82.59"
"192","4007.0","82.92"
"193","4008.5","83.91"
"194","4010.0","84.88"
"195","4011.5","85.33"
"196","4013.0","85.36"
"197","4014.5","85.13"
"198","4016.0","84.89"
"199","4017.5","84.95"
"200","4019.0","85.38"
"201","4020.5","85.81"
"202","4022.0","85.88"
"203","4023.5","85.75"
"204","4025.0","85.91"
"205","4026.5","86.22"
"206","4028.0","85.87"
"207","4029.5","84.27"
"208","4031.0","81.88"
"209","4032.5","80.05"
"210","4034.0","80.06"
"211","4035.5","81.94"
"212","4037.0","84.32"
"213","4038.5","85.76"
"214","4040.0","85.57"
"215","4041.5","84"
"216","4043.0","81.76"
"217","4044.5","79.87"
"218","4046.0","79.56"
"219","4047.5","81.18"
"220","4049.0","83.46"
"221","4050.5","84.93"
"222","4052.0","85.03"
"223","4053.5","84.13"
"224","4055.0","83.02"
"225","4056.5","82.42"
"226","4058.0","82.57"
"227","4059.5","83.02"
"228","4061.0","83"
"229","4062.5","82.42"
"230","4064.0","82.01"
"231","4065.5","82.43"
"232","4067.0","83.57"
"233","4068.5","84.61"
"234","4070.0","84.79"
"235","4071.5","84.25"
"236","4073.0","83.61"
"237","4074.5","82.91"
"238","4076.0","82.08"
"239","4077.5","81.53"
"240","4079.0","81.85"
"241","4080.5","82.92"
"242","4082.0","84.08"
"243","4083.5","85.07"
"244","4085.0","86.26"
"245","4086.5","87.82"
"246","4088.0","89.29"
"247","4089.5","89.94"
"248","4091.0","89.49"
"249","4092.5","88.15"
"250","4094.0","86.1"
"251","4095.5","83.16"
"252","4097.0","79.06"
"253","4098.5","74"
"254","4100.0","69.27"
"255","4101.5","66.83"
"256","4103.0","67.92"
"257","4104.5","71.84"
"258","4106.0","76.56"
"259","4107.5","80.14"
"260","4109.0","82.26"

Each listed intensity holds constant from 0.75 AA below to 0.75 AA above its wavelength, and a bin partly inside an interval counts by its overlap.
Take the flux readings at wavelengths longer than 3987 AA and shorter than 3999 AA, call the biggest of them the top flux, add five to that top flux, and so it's 88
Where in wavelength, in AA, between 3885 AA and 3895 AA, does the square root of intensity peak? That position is 3894.5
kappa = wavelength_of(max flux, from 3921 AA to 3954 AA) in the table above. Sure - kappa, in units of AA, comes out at 3953.0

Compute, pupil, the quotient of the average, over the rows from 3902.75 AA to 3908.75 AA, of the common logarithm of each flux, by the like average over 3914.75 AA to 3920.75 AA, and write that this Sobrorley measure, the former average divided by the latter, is 1.00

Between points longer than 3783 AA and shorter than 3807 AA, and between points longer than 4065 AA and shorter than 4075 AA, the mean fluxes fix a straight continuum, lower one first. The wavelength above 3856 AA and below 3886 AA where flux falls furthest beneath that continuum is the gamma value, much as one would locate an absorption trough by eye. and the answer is 3885.5 AA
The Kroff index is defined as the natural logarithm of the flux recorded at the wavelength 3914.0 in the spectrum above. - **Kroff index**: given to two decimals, 4.33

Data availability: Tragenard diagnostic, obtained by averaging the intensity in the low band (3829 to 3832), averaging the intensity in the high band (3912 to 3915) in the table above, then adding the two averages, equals 123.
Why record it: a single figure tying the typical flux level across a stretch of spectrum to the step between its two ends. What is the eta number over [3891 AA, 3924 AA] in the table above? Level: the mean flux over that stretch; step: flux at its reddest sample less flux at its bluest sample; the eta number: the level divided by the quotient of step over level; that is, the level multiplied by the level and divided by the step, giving 1462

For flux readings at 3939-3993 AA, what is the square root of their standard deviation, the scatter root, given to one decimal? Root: 4.1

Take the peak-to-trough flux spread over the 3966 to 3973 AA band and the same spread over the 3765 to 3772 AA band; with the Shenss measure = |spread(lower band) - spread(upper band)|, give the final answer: 10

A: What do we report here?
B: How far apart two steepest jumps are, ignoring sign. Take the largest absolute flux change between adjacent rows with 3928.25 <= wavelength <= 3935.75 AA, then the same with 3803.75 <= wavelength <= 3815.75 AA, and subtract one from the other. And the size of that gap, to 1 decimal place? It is 5.7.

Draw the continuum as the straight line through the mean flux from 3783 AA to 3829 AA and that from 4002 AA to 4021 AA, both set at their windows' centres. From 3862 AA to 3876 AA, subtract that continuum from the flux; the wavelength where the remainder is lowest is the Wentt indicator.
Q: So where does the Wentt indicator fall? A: 3875.0 AA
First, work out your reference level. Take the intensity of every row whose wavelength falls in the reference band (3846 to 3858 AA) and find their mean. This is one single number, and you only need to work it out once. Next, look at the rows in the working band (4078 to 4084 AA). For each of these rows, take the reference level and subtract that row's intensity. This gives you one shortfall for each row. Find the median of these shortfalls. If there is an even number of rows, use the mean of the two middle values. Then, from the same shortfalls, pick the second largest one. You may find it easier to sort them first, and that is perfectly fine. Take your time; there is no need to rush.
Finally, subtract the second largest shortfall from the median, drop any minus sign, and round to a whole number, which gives 1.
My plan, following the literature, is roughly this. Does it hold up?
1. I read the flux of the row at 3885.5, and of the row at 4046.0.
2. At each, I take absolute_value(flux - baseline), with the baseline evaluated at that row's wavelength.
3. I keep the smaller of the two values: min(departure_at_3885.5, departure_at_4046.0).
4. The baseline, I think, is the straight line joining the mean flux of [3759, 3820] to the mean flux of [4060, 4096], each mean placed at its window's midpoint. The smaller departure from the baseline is 3.1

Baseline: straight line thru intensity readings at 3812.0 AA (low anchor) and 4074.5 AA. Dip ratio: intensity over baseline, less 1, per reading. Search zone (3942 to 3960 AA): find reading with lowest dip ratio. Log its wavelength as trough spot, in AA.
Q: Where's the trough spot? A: 3942.5 AA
